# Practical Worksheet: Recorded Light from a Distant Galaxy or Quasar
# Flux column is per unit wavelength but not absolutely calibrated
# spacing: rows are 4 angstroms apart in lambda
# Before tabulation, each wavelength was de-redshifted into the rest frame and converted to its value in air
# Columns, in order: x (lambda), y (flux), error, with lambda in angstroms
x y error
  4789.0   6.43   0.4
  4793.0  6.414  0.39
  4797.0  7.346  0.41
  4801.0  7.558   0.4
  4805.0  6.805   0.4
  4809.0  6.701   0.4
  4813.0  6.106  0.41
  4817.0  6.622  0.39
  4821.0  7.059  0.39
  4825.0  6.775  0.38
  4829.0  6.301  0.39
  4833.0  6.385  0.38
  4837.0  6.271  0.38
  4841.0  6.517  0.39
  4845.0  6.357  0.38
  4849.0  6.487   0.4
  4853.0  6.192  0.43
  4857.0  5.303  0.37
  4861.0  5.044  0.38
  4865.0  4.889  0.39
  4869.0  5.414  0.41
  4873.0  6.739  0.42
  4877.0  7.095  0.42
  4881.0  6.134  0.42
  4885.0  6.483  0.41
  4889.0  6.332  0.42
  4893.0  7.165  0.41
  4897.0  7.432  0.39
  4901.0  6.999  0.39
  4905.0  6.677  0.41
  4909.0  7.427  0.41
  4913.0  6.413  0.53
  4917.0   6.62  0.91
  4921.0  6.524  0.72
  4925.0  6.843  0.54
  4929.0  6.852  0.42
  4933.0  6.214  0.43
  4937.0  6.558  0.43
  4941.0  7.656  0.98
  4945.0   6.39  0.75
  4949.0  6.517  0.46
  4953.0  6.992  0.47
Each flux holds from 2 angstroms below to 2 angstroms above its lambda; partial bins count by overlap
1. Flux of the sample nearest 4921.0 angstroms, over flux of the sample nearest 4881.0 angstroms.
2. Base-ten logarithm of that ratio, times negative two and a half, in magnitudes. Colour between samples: -0.07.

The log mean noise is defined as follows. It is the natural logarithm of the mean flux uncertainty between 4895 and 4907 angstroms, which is -0.92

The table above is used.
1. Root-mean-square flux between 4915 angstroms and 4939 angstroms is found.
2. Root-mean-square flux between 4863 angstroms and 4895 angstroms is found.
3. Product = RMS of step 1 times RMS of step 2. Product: 41.8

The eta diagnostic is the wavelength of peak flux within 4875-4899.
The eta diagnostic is 4897.0 angstroms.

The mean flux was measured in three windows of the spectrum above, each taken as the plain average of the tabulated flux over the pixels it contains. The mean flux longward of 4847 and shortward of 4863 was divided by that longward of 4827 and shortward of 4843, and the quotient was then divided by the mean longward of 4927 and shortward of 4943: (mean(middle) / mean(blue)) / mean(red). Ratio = 0.133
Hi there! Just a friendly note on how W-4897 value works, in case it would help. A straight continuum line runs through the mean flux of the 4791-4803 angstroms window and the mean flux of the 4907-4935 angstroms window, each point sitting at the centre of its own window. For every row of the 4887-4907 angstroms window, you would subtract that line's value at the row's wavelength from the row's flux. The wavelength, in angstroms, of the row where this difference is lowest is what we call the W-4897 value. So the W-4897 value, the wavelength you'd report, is 4889.0 angstroms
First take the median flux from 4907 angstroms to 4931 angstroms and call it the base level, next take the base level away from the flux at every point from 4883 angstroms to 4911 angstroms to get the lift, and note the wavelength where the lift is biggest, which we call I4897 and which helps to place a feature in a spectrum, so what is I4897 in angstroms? 4897.0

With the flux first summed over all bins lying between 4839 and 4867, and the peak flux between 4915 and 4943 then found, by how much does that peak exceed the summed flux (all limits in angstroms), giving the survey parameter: -33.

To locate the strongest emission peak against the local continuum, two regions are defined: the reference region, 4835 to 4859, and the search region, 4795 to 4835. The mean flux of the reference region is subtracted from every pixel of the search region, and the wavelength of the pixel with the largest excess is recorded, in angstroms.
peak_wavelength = 4801.0 angstroms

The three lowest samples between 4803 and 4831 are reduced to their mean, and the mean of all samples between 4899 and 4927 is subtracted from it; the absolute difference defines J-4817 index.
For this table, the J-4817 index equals 0.44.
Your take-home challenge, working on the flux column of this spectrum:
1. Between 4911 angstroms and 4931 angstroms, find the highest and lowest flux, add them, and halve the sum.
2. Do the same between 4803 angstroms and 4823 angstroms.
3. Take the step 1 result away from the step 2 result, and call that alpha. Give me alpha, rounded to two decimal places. -0.05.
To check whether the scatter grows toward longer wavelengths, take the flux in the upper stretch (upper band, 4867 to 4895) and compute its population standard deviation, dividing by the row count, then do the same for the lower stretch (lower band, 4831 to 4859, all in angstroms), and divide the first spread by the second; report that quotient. 1.4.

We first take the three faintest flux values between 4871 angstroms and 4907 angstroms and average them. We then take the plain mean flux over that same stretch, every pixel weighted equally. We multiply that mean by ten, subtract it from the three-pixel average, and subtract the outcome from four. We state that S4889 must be 65.5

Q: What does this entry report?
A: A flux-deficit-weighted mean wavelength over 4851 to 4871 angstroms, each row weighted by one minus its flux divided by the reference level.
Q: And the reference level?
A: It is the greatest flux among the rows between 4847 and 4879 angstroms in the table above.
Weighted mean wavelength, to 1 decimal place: 4861.9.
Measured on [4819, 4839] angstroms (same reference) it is 4831.9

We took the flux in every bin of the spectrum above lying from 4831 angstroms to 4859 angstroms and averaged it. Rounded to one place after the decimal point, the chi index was 6.2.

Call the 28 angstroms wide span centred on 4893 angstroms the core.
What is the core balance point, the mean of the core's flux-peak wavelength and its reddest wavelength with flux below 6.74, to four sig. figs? 4901 angstroms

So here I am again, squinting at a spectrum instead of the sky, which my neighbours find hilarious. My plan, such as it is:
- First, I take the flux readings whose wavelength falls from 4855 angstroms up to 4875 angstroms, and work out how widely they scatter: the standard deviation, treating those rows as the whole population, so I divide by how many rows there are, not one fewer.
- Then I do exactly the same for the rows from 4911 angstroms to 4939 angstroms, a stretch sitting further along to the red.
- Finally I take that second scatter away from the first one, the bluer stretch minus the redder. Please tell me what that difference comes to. 0.45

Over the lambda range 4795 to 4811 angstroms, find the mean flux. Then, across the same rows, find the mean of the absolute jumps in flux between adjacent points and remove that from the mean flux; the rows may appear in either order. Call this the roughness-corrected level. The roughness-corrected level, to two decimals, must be 6.75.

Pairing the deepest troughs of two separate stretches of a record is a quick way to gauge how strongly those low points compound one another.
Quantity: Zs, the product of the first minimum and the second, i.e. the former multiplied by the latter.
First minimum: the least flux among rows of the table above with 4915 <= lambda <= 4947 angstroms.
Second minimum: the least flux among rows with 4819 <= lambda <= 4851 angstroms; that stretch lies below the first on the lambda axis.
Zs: 39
